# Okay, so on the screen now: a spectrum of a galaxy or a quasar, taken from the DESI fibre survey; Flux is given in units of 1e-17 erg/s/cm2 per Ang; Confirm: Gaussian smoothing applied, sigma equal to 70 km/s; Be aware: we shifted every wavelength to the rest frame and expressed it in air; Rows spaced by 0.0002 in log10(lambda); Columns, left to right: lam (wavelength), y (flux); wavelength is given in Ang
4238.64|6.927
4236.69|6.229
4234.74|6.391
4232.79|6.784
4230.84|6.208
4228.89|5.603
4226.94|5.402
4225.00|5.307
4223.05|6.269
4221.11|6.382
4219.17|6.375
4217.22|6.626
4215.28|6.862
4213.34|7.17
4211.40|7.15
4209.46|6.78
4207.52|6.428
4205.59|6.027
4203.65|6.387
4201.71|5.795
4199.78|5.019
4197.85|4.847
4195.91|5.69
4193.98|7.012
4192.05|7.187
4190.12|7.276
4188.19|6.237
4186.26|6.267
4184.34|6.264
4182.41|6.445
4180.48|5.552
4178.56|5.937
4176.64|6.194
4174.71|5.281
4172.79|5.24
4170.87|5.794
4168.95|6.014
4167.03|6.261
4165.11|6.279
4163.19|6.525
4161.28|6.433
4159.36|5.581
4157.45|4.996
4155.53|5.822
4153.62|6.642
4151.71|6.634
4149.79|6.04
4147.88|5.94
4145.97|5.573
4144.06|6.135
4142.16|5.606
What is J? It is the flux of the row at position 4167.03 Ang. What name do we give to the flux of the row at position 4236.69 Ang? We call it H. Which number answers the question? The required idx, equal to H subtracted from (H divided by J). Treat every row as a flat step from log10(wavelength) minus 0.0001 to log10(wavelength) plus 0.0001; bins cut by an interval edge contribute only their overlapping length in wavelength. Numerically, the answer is -5.2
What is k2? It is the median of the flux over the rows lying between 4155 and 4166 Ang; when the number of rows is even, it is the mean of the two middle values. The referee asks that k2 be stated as 6.1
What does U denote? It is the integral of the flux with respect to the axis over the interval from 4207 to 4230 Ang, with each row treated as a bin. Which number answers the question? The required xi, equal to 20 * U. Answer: 2925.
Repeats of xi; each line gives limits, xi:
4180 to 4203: 2828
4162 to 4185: 2752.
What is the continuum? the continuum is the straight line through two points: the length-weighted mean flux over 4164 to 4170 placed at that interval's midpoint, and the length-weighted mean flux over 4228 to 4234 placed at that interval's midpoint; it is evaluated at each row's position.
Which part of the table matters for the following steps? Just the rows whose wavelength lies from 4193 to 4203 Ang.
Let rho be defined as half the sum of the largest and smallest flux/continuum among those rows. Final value 0.96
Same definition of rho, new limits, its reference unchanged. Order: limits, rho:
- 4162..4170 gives 1.01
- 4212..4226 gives 1.01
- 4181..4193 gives 1.09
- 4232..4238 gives 1.05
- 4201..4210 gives 1.01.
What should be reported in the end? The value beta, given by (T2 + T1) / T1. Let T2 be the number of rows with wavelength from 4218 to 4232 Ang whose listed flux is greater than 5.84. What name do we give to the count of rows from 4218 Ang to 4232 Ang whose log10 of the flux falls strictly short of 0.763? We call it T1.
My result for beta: 2.3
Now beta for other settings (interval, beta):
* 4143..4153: 5.0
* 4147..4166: 4.5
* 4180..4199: 3.3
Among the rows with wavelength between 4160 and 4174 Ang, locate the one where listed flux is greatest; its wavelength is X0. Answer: 4163.19 Ang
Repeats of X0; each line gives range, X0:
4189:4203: 4190.12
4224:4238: 4232.79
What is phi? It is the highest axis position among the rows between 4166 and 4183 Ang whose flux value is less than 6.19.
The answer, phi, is 4180.48 Ang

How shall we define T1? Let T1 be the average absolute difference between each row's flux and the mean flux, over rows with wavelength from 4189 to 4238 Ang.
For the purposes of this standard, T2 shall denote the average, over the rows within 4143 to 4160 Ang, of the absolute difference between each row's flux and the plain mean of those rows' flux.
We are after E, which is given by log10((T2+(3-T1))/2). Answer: 0.153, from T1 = 0.54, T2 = 0.39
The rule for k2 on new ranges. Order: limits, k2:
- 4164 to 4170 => 6.3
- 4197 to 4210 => 6.0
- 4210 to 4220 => 6.9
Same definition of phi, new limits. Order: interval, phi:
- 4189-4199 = 4197.85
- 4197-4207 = 4205.59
